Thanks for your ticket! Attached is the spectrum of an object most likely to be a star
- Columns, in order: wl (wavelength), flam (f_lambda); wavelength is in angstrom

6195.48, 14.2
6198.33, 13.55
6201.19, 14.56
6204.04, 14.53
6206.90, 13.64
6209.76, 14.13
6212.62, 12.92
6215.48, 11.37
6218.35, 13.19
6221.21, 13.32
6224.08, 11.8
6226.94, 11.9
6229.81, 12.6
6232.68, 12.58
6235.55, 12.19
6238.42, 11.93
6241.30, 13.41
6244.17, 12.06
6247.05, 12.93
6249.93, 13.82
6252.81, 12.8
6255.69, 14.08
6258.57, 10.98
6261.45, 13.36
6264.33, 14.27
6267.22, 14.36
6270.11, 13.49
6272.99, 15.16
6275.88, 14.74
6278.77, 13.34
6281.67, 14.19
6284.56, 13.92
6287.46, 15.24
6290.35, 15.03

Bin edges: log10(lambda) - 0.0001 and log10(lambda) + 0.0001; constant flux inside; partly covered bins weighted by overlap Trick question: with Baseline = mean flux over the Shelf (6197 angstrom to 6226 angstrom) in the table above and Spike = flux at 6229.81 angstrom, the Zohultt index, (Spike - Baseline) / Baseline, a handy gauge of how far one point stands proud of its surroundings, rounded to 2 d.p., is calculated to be -0.05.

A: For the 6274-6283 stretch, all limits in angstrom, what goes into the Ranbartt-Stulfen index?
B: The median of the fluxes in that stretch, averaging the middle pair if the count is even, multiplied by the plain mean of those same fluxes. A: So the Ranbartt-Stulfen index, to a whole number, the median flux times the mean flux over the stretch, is 200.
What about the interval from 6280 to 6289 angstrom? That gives 205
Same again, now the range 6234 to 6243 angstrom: 152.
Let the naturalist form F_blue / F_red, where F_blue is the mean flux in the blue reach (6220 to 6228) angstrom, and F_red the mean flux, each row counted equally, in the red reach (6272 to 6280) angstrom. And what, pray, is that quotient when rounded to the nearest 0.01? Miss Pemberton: 0.86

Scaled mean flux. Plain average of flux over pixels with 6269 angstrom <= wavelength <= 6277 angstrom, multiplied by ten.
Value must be 145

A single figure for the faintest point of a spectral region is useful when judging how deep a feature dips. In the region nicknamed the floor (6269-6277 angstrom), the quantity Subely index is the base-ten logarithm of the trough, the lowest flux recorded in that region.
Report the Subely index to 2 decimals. 1.13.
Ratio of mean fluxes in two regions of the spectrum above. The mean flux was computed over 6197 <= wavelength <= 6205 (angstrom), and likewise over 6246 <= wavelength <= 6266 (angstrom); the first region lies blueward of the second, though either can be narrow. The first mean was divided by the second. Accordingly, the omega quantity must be 1.08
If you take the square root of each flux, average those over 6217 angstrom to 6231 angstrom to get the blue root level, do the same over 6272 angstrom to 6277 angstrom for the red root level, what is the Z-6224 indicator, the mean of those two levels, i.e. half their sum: 3.70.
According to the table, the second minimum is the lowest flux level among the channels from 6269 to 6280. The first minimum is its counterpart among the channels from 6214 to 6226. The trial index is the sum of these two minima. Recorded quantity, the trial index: 24.7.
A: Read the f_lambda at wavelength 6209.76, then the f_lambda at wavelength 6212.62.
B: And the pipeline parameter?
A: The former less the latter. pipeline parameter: 1.2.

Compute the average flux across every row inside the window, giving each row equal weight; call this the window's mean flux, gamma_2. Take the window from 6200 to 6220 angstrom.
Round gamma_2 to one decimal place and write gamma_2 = 13.5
